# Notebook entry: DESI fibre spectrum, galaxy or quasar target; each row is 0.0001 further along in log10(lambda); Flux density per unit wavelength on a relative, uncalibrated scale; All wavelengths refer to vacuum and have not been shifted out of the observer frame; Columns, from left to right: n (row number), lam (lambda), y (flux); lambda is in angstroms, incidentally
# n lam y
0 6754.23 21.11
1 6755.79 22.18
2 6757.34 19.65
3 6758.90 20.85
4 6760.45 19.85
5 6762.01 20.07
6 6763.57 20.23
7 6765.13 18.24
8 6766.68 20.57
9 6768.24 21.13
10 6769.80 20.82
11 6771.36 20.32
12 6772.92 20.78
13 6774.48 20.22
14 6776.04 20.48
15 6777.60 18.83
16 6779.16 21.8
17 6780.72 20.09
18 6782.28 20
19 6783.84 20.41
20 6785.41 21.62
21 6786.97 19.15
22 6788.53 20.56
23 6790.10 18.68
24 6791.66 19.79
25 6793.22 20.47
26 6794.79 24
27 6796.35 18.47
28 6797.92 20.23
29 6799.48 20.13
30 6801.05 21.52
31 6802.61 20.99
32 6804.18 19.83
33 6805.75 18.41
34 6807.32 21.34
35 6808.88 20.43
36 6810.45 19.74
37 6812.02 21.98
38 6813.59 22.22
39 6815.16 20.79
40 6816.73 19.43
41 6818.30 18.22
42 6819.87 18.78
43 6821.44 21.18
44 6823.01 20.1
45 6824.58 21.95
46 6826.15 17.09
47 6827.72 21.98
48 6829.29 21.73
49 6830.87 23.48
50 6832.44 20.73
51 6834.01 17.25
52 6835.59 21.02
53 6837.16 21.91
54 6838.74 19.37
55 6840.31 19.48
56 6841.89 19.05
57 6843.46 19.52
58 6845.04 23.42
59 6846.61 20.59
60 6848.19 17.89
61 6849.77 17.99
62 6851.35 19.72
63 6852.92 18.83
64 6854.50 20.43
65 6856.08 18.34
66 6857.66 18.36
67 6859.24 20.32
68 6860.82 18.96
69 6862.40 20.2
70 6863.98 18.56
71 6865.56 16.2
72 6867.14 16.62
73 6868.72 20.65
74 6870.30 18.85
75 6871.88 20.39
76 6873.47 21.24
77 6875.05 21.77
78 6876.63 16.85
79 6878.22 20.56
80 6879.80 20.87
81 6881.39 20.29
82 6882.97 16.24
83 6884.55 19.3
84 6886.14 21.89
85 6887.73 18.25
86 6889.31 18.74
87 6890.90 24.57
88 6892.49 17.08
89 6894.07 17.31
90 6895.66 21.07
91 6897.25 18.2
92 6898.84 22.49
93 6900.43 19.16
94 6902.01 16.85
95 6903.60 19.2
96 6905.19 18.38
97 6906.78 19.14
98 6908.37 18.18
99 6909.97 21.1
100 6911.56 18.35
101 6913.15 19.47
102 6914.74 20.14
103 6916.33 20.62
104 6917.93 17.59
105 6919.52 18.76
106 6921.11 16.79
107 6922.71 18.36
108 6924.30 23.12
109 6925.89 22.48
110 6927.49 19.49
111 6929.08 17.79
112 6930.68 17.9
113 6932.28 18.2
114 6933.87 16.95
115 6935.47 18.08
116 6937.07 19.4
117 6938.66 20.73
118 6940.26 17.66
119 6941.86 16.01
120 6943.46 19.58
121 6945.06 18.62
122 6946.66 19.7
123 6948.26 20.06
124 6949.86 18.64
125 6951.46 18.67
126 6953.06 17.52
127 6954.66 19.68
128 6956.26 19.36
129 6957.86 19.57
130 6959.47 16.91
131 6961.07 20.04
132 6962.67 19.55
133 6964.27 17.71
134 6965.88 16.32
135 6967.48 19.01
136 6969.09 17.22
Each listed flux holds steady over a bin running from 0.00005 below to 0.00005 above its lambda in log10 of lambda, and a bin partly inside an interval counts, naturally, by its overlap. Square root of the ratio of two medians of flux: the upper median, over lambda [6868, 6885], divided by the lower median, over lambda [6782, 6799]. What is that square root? 1.00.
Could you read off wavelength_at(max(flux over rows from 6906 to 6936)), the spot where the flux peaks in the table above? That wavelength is 6924.30 angstroms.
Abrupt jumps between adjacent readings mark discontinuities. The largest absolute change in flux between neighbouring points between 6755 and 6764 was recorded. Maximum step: 2.53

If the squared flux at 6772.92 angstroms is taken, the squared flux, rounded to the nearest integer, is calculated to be 432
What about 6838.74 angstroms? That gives 375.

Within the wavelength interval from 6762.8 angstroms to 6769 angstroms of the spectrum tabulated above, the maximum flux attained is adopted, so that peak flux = 21.13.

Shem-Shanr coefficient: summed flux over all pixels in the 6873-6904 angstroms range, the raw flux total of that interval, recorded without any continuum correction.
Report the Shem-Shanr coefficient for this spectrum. 392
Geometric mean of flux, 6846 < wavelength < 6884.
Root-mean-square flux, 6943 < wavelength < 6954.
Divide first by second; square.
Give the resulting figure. 1.01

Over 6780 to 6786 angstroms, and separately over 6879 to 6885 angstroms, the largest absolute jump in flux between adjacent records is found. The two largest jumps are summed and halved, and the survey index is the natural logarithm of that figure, 0.97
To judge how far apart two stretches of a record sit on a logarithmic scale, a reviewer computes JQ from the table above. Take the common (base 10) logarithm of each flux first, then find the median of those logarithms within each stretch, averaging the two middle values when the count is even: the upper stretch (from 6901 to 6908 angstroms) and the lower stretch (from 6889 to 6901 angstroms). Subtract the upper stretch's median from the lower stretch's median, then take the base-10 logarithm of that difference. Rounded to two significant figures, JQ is -2.4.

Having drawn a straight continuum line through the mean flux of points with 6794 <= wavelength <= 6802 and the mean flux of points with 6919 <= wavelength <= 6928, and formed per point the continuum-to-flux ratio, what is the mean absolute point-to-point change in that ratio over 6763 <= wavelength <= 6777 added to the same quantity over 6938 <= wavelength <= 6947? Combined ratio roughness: 0.170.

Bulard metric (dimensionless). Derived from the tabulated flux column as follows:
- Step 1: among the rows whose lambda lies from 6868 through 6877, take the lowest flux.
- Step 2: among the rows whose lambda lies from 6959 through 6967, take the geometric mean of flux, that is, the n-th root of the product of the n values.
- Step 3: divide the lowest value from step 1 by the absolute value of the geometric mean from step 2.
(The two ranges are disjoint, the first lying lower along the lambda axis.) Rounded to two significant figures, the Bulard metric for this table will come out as 0.93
